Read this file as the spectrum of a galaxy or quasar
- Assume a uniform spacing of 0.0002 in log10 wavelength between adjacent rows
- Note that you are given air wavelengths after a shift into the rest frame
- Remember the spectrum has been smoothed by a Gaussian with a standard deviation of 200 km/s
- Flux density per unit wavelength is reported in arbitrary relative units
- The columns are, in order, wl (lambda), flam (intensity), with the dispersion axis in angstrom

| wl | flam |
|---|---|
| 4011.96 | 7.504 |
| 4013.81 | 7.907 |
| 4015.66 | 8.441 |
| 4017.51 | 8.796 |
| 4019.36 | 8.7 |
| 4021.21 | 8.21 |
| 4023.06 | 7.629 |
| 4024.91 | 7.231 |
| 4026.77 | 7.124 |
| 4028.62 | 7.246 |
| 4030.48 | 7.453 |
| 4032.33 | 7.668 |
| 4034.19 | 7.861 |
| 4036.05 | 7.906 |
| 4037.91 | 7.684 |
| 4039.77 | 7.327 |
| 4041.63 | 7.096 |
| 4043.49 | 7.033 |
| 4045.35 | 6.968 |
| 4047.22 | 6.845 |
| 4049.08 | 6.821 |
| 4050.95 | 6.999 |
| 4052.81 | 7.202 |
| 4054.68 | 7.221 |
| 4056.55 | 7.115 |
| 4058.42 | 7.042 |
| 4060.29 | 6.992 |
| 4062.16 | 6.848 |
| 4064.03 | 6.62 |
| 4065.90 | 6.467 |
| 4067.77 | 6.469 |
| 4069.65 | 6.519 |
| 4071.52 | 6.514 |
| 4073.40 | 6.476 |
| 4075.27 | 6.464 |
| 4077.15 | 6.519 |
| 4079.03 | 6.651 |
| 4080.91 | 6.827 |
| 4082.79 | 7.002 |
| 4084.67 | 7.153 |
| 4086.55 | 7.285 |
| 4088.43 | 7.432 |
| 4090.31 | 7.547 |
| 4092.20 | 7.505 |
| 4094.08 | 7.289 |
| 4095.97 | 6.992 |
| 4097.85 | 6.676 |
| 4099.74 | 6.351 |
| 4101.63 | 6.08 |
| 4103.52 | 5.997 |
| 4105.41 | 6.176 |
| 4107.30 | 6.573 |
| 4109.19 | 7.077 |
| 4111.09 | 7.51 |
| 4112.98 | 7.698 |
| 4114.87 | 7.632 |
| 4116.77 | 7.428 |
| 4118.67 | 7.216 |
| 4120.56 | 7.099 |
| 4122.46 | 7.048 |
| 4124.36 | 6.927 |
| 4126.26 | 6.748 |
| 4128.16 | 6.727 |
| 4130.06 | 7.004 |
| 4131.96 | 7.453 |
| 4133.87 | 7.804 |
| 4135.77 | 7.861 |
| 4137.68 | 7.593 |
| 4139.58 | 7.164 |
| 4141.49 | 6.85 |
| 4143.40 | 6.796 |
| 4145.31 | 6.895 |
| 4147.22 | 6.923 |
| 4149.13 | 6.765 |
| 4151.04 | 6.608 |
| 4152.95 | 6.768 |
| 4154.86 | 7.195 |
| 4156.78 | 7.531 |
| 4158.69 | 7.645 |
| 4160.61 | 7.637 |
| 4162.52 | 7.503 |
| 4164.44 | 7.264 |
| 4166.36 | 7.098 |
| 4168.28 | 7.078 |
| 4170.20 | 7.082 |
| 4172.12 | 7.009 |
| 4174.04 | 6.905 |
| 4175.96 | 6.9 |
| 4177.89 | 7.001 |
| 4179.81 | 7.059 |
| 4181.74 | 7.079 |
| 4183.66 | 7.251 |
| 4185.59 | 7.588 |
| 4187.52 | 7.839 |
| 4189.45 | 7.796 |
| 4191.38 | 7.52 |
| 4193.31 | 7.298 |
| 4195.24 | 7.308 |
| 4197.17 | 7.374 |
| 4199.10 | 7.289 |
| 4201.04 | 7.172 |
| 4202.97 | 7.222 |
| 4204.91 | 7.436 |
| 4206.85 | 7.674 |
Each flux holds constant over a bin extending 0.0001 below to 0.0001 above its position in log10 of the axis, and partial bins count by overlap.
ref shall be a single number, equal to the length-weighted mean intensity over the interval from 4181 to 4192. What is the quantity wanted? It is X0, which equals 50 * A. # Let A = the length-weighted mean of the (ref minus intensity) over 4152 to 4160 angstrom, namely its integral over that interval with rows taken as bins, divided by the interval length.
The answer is 11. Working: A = 0.22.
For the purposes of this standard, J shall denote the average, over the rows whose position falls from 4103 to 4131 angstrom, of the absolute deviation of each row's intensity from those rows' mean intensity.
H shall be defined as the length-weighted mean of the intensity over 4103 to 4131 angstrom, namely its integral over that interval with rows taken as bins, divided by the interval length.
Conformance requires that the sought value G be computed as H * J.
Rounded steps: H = 7.0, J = 0.37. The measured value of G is 2.6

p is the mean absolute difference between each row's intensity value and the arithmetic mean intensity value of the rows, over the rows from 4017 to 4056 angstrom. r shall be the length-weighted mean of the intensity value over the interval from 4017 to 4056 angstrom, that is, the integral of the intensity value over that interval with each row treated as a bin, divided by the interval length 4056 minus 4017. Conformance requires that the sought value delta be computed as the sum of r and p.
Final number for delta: 7.90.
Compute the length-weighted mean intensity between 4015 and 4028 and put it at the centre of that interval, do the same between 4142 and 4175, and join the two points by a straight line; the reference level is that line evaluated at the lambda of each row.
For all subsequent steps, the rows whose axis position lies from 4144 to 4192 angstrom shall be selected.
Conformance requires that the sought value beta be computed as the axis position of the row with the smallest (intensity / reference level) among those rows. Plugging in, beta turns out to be 4151.04 angstrom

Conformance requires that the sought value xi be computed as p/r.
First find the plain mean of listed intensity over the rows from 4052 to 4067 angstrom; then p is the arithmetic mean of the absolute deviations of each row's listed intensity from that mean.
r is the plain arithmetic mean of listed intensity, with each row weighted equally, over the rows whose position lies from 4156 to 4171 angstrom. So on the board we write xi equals 0.030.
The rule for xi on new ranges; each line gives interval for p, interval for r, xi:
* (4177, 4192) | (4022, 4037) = 0.039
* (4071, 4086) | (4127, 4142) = 0.030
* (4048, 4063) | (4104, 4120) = 0.016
